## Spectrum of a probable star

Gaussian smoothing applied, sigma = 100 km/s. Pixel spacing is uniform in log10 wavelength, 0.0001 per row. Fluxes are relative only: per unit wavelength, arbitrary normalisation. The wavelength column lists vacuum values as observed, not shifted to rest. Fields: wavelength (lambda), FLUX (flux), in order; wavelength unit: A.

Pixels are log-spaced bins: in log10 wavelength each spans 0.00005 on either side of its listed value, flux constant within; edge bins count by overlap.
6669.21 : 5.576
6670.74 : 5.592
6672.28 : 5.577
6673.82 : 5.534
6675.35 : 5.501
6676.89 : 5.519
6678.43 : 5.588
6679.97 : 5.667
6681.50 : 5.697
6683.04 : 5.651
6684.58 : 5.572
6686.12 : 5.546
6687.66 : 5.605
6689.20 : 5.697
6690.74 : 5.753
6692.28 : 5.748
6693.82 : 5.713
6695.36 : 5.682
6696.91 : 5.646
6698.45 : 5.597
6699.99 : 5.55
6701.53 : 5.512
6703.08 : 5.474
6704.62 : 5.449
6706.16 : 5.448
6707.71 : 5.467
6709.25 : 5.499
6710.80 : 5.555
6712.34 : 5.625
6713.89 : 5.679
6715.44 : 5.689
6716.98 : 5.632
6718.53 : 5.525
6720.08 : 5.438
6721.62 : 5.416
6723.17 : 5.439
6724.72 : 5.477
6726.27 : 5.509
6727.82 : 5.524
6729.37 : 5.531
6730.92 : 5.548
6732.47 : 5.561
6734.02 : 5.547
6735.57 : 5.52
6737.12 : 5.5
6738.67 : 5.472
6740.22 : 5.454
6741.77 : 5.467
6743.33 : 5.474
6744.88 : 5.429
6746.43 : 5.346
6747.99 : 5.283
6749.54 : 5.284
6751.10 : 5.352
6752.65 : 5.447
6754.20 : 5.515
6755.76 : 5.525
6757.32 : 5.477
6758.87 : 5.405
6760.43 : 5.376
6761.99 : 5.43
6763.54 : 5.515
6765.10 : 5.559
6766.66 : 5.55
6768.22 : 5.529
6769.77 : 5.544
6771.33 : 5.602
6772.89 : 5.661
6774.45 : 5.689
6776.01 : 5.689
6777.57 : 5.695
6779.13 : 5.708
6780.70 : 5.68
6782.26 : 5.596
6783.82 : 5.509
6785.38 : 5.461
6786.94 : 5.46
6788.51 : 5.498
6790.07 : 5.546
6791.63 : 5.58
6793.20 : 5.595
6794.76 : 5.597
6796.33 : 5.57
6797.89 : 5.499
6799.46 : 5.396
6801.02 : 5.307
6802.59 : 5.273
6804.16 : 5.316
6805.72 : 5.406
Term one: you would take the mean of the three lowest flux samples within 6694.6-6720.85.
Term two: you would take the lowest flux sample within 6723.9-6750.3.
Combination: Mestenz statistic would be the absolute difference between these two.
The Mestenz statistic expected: 0.16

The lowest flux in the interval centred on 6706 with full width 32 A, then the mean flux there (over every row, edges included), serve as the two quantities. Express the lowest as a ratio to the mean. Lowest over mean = 0.971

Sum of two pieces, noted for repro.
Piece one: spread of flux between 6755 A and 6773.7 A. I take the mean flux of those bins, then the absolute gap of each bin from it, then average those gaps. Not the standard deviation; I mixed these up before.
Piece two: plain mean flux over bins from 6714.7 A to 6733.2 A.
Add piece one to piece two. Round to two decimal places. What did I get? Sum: 5.59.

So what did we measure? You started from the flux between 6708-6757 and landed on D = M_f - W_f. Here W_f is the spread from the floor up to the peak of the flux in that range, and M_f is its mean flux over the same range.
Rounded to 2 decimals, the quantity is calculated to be 5.09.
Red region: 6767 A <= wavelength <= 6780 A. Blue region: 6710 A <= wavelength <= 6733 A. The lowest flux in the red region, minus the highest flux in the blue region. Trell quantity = -0.16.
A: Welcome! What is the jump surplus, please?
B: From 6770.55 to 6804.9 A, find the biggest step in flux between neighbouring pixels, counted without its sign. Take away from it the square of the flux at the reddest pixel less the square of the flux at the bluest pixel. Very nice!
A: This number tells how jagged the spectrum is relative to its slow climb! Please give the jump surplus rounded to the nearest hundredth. 3.23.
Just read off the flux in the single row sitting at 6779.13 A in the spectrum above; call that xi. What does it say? 5.708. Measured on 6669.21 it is 5.576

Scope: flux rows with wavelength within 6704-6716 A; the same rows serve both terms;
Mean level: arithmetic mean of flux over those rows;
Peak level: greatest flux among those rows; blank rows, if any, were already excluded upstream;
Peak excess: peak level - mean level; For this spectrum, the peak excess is 0.14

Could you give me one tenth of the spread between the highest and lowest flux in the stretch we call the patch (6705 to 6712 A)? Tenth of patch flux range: 0.011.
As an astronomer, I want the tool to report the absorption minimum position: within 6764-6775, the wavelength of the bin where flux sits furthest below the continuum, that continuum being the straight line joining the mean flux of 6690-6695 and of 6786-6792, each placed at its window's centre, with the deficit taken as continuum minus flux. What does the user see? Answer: 6768.22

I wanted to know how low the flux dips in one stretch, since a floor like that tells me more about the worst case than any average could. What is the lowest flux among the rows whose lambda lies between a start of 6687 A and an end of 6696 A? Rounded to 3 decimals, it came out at 5.605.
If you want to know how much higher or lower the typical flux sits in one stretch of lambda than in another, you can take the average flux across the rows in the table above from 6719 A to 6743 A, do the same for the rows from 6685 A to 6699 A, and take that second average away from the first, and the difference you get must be -0.17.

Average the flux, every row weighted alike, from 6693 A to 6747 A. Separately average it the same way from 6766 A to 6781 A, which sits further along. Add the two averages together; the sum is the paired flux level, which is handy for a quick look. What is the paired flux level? 11.2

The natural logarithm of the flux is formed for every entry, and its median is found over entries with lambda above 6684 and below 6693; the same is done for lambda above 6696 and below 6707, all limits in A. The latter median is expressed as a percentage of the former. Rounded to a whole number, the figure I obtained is 99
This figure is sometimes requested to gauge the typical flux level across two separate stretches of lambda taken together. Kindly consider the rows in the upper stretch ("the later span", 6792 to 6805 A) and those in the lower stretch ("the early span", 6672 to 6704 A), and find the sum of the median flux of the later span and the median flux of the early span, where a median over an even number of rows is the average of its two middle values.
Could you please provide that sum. 11.0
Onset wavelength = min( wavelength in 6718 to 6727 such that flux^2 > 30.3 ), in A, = 6718.53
